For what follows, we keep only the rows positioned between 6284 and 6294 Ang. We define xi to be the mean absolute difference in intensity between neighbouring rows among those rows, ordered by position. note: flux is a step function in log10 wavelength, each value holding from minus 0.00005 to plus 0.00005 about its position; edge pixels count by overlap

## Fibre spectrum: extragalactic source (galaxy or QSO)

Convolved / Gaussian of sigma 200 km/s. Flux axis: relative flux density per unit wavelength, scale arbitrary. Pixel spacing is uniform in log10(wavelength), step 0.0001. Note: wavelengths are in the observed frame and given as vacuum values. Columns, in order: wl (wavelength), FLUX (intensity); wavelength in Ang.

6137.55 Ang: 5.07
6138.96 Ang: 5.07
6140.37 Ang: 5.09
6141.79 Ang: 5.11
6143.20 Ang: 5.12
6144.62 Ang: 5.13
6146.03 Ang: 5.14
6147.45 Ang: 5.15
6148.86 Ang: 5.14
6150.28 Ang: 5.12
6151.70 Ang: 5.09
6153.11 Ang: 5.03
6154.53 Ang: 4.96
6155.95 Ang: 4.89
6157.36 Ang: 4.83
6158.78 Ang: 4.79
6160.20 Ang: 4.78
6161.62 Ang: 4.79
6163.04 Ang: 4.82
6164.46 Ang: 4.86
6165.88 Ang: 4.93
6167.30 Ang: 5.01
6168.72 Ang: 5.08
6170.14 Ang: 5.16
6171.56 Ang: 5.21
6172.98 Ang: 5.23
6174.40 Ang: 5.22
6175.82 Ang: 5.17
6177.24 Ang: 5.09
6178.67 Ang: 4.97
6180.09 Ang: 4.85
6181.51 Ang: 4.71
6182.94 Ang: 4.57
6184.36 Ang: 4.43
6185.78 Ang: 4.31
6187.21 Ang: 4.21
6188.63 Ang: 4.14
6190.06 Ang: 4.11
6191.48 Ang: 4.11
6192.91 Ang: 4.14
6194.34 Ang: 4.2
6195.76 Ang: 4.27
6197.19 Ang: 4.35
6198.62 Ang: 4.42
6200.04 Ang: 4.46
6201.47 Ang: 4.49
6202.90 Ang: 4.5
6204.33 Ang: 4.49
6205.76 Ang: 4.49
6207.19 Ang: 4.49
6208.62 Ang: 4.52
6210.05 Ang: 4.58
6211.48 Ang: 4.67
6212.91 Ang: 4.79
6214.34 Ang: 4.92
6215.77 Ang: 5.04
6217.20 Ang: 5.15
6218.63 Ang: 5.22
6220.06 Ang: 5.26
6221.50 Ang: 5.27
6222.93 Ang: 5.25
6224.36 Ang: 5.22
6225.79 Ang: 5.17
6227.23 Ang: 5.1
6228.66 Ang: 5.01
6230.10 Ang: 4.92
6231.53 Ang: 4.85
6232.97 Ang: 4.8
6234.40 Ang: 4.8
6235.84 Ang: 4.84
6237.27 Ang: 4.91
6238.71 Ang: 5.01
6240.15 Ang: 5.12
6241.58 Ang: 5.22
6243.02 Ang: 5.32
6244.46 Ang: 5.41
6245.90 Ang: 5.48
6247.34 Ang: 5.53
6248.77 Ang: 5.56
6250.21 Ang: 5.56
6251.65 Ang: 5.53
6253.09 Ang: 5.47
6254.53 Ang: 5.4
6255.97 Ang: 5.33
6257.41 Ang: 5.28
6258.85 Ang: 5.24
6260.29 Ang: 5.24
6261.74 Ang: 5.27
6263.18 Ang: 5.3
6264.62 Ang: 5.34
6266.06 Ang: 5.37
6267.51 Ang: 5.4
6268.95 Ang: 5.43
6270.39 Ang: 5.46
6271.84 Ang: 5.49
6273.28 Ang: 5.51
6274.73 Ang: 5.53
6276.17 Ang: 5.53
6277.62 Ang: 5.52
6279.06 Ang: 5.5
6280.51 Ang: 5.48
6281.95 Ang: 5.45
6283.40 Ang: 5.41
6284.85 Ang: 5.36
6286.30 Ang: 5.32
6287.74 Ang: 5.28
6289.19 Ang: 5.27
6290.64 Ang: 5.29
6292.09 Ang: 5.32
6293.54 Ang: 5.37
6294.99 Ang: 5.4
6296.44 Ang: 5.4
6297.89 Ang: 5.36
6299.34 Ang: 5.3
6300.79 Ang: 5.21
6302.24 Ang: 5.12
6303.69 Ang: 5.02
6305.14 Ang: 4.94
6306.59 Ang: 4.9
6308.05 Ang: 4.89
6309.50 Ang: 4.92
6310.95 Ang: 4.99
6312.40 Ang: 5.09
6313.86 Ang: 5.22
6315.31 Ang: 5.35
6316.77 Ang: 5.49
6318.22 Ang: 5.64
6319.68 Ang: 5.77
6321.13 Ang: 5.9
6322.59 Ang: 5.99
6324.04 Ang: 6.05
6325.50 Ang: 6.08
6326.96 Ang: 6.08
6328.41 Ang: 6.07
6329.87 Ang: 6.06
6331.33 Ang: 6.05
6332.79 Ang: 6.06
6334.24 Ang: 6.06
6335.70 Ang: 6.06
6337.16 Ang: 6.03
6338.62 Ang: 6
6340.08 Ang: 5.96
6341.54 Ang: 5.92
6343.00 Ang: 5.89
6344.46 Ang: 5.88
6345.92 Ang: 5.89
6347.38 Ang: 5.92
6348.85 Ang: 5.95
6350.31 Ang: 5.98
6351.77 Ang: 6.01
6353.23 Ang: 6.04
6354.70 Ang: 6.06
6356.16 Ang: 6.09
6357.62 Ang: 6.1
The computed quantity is 0.032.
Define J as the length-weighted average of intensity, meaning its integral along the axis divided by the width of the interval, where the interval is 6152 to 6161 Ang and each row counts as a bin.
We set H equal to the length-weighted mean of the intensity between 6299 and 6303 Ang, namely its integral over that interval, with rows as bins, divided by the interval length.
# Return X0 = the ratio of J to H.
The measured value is 0.94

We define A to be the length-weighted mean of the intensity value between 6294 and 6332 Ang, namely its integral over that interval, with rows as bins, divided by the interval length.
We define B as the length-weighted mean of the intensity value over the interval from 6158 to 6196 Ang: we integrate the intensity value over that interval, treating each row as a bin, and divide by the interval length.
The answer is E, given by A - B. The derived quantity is 0.8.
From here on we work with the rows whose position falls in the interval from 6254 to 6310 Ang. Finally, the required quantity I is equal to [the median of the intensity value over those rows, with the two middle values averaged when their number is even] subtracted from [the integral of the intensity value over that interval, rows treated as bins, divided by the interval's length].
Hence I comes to -0.028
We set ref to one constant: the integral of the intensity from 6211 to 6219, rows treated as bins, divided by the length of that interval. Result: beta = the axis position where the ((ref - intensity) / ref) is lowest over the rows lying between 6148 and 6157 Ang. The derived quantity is 6148.86 Ang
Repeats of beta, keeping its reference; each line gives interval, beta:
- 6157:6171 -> 6170.14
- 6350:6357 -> 6356.16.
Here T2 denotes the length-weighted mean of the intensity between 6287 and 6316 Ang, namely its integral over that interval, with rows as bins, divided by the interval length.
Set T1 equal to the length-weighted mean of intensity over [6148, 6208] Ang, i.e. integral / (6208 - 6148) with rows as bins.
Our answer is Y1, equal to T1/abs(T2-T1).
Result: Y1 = 10.0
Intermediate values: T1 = 4.7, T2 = 5.18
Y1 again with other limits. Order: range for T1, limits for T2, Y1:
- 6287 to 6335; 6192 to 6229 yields 7.4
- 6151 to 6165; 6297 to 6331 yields 8.5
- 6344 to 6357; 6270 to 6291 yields 10.8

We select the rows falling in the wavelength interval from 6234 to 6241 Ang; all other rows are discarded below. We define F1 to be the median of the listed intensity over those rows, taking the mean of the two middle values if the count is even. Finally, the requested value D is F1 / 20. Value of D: 0.25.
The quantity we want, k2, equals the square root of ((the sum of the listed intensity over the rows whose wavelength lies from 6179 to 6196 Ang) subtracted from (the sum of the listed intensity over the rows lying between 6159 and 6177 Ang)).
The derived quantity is 2.9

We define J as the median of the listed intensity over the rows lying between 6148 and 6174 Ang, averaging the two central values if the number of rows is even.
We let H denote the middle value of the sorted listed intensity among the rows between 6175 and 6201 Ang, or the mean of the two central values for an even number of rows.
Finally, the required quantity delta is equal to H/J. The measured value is 0.88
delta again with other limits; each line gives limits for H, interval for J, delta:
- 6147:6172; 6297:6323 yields 0.96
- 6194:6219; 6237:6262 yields 0.84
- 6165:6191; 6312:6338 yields 0.82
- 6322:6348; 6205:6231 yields 1.20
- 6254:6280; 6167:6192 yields 1.10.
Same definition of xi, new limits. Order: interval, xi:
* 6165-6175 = 0.052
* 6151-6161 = 0.052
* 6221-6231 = 0.058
